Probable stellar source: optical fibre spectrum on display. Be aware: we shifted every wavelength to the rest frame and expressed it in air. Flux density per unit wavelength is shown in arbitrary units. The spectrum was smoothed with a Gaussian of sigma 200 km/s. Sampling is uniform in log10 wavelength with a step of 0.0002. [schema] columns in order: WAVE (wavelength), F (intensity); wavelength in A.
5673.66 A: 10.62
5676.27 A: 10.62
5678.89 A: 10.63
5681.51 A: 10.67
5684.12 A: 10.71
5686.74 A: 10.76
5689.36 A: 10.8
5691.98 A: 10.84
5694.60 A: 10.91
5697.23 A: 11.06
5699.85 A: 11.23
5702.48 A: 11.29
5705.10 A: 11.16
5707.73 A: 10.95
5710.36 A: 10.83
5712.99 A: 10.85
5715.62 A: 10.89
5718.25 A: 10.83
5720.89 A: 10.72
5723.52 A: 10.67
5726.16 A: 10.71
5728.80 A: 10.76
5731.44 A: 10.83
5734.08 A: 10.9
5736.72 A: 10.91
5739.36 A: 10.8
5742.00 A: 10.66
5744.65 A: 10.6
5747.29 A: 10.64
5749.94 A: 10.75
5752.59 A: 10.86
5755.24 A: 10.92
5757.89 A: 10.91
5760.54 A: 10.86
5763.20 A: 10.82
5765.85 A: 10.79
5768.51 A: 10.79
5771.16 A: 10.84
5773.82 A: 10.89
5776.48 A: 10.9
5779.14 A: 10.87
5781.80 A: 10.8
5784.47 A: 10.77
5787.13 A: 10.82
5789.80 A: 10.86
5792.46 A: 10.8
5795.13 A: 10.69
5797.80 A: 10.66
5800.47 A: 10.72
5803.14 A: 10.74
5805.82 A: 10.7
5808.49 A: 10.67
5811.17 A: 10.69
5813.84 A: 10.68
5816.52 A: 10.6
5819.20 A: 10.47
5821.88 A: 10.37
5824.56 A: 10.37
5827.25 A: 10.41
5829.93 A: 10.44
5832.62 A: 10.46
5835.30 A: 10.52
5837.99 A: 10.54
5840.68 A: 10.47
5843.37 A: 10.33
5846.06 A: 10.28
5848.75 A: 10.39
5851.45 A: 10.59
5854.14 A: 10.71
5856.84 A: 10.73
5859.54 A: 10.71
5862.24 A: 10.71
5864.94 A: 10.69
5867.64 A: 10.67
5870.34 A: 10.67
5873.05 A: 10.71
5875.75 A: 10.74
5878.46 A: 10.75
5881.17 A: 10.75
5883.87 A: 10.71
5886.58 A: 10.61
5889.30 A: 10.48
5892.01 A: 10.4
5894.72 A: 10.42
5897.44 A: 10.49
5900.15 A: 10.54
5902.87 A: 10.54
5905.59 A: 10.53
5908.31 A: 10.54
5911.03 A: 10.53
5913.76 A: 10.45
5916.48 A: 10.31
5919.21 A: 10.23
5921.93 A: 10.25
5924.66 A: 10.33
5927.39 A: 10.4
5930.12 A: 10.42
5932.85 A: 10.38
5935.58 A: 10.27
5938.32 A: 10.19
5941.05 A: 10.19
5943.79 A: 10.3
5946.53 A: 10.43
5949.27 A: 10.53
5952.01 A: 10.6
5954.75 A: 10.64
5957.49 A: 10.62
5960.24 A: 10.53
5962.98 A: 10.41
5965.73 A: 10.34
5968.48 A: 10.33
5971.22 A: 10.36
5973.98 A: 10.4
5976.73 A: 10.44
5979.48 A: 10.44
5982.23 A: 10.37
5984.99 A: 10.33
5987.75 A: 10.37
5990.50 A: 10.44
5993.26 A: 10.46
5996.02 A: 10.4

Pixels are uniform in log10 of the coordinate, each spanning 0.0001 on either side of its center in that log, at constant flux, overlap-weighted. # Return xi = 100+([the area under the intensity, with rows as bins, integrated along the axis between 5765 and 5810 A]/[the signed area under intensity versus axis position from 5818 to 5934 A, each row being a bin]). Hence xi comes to 100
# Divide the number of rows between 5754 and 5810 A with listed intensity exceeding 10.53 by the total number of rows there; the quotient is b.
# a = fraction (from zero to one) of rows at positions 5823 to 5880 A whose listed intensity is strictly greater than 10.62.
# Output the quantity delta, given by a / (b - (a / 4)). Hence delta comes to 0.5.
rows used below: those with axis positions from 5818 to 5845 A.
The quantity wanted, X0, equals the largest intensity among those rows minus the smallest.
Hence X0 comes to 0.2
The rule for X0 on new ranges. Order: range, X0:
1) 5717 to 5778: 0.3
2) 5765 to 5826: 0.5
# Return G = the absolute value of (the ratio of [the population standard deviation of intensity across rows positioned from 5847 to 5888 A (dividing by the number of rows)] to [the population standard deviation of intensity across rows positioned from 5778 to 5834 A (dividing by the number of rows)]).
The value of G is 0.6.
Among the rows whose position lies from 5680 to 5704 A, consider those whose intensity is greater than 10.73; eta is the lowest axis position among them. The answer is 5686.74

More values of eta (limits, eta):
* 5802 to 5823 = 5803.14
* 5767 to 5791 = 5768.51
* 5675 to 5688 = 5686.74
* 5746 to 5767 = 5749.94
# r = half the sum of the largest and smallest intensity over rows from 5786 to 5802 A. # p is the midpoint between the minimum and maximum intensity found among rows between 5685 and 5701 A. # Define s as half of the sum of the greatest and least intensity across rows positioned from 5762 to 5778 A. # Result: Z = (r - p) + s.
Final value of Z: 10.61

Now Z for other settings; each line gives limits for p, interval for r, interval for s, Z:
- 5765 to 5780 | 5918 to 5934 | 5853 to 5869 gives 10.18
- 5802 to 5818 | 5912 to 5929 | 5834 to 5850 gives 10.08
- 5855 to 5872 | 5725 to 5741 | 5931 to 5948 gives 10.42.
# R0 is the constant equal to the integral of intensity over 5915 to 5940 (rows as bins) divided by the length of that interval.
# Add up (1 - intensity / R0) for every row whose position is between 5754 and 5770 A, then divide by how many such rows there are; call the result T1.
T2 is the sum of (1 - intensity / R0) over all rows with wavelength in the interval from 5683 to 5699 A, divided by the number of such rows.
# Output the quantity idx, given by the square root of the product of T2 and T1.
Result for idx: 0.052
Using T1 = -0.052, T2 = -0.052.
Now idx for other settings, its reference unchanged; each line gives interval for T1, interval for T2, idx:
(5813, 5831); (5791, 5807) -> 0.025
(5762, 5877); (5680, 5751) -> 0.041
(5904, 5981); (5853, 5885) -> 0.019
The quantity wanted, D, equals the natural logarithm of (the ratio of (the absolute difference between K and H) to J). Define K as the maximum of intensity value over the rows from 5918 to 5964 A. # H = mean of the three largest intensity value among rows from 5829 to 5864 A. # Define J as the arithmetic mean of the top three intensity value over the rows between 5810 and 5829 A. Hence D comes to -4.93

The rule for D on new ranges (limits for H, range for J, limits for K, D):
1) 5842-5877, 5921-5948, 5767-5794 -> -4.10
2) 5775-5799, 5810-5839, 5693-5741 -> -3.25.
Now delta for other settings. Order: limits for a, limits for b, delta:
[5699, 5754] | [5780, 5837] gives 2.2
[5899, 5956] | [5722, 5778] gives 0.0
